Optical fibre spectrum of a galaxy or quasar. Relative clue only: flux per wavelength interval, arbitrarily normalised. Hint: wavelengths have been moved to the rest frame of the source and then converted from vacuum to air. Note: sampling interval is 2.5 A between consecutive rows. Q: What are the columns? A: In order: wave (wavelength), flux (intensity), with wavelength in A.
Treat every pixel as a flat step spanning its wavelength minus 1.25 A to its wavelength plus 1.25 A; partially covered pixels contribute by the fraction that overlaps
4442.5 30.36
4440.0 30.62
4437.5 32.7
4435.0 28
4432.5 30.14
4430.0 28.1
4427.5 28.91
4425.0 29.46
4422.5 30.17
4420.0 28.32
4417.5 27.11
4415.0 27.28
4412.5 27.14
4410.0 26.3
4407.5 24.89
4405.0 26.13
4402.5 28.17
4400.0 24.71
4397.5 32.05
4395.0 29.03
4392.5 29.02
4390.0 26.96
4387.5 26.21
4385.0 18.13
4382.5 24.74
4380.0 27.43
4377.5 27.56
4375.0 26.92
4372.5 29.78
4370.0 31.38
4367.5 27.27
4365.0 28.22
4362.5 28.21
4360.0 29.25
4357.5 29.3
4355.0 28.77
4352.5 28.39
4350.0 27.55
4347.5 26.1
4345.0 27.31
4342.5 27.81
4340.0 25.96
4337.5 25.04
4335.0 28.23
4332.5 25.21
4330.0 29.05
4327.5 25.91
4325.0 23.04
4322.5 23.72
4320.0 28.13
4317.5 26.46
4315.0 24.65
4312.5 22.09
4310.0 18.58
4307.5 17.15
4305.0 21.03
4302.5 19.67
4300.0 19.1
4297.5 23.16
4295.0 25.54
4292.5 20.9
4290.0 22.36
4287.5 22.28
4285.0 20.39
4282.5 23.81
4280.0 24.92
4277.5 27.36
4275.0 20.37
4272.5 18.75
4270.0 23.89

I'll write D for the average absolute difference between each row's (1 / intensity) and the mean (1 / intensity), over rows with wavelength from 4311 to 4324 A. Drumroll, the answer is 0.0029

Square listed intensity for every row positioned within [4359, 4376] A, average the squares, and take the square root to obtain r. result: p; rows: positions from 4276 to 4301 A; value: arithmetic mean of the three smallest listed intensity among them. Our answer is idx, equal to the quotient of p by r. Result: 0.70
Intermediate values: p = 20.1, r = 28.8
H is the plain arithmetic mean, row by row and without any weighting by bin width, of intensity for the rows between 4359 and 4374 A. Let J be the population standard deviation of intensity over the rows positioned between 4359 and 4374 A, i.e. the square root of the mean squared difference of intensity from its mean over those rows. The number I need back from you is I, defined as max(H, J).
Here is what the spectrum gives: 29.0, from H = 29.0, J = 1.3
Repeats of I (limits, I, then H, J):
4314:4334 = 25.8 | 25.8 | 1.9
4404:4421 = 26.7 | 26.7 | 1.0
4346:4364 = 28.2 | 28.2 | 1.0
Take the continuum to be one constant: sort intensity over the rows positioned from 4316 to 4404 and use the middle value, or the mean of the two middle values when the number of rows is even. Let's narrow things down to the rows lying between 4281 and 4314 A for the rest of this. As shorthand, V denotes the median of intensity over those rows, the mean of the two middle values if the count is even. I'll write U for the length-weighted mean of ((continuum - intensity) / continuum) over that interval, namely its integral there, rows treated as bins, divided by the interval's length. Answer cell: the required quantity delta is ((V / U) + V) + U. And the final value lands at 114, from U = 0.23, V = 21.0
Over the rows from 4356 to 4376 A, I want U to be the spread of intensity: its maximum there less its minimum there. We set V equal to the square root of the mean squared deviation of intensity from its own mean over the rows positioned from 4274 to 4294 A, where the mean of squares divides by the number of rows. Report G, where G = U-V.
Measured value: 2.2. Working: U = 4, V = 2.3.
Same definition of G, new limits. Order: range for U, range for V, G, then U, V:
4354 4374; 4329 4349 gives 2.7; 4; 1.4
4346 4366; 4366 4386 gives -0.5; 3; 3.7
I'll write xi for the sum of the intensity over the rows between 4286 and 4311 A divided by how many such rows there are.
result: 21.0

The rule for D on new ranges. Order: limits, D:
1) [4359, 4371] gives 0.0014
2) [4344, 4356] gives 0.0010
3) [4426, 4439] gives 0.0016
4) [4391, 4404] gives 0.0022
